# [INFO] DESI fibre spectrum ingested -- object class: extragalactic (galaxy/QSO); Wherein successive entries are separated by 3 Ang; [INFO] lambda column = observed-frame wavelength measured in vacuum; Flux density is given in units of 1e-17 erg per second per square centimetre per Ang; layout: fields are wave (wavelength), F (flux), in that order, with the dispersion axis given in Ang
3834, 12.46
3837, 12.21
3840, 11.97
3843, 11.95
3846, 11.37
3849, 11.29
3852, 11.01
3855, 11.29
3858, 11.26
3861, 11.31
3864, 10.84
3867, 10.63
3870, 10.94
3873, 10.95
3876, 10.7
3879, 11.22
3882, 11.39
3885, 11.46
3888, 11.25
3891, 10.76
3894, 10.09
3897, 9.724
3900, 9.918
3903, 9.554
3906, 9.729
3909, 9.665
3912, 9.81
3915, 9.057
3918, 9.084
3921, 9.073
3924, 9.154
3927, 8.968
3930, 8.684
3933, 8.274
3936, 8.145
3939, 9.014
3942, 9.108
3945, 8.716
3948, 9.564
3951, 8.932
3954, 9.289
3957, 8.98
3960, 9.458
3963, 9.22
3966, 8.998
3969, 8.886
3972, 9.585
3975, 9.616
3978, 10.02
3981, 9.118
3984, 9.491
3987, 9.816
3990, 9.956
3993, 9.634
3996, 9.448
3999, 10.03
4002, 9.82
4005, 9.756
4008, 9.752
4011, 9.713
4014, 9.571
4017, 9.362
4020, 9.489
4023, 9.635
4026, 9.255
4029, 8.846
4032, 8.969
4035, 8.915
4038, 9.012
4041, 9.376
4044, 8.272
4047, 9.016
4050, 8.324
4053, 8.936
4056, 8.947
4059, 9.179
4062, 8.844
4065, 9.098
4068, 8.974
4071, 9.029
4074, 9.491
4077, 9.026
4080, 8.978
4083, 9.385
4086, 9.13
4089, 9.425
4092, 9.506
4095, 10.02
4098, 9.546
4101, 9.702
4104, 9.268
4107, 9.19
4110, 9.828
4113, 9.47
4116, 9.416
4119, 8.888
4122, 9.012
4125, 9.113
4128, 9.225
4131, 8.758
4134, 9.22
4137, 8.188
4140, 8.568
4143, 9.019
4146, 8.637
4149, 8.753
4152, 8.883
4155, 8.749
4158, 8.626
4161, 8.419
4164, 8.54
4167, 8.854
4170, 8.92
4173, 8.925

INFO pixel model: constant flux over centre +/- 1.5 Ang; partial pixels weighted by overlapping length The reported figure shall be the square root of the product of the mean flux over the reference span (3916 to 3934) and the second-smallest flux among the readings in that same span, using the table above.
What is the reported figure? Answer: 8.8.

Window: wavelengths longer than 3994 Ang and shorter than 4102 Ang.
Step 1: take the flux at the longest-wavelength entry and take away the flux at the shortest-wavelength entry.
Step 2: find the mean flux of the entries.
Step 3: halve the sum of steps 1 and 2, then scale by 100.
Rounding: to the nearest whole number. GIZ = 476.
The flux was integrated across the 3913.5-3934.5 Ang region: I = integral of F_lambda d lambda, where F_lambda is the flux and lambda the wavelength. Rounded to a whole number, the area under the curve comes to 187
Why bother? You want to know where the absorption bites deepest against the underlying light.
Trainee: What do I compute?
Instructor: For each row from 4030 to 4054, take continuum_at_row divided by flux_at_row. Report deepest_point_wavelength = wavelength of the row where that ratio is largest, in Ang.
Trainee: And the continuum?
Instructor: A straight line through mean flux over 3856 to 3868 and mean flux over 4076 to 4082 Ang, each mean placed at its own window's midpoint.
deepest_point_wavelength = 4044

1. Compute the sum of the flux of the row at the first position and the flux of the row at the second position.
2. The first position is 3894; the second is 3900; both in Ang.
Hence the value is 20.0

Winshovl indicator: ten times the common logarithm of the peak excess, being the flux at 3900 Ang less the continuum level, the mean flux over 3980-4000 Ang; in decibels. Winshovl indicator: -6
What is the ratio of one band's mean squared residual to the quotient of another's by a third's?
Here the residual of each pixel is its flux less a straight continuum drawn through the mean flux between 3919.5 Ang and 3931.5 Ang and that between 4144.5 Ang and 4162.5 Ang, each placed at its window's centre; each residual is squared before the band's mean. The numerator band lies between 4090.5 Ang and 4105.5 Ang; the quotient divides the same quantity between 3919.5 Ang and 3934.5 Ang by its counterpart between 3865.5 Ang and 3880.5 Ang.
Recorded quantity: 23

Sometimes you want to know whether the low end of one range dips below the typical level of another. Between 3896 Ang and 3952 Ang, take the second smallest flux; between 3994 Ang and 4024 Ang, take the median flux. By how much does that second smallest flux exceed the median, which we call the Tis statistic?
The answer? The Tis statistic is -1.4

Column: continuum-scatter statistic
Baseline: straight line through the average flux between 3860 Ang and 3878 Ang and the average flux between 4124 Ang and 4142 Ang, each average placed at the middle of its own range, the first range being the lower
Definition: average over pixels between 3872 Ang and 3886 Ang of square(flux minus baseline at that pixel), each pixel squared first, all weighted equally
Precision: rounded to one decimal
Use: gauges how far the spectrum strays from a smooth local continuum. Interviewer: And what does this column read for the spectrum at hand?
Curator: 0.2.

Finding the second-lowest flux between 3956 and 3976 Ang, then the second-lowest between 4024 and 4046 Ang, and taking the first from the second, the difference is -0.1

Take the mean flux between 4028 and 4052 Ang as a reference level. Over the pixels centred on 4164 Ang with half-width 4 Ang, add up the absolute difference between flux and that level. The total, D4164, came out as 0.7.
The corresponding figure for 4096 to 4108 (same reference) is 2.3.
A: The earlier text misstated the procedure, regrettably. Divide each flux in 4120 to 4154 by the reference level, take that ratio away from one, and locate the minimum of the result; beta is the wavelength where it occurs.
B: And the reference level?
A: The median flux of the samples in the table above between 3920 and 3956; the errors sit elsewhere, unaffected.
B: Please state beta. 4128 Ang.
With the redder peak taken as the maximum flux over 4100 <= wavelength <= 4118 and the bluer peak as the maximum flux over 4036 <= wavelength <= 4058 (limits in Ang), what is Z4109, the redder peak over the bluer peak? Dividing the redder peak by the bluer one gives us 1.05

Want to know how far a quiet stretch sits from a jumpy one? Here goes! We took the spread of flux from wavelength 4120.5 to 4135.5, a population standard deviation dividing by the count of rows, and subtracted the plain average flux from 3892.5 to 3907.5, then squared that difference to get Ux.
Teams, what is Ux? 93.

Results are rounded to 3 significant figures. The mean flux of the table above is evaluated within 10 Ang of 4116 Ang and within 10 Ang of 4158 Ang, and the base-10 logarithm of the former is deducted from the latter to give 7.72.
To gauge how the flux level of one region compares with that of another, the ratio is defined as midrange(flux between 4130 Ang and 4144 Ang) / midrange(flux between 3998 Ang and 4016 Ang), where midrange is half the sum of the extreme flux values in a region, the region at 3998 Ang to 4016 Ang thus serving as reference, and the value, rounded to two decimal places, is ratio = 0.89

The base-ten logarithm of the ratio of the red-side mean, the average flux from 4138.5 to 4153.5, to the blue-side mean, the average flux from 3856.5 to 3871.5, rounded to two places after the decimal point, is -0.10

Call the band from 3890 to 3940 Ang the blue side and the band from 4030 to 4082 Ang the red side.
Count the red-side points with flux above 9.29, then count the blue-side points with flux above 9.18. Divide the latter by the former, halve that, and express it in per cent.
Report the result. 200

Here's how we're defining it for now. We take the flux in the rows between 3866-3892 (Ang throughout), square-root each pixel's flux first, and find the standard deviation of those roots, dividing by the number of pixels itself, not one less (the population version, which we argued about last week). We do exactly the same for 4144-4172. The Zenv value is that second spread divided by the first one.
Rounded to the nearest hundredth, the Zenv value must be 0.61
